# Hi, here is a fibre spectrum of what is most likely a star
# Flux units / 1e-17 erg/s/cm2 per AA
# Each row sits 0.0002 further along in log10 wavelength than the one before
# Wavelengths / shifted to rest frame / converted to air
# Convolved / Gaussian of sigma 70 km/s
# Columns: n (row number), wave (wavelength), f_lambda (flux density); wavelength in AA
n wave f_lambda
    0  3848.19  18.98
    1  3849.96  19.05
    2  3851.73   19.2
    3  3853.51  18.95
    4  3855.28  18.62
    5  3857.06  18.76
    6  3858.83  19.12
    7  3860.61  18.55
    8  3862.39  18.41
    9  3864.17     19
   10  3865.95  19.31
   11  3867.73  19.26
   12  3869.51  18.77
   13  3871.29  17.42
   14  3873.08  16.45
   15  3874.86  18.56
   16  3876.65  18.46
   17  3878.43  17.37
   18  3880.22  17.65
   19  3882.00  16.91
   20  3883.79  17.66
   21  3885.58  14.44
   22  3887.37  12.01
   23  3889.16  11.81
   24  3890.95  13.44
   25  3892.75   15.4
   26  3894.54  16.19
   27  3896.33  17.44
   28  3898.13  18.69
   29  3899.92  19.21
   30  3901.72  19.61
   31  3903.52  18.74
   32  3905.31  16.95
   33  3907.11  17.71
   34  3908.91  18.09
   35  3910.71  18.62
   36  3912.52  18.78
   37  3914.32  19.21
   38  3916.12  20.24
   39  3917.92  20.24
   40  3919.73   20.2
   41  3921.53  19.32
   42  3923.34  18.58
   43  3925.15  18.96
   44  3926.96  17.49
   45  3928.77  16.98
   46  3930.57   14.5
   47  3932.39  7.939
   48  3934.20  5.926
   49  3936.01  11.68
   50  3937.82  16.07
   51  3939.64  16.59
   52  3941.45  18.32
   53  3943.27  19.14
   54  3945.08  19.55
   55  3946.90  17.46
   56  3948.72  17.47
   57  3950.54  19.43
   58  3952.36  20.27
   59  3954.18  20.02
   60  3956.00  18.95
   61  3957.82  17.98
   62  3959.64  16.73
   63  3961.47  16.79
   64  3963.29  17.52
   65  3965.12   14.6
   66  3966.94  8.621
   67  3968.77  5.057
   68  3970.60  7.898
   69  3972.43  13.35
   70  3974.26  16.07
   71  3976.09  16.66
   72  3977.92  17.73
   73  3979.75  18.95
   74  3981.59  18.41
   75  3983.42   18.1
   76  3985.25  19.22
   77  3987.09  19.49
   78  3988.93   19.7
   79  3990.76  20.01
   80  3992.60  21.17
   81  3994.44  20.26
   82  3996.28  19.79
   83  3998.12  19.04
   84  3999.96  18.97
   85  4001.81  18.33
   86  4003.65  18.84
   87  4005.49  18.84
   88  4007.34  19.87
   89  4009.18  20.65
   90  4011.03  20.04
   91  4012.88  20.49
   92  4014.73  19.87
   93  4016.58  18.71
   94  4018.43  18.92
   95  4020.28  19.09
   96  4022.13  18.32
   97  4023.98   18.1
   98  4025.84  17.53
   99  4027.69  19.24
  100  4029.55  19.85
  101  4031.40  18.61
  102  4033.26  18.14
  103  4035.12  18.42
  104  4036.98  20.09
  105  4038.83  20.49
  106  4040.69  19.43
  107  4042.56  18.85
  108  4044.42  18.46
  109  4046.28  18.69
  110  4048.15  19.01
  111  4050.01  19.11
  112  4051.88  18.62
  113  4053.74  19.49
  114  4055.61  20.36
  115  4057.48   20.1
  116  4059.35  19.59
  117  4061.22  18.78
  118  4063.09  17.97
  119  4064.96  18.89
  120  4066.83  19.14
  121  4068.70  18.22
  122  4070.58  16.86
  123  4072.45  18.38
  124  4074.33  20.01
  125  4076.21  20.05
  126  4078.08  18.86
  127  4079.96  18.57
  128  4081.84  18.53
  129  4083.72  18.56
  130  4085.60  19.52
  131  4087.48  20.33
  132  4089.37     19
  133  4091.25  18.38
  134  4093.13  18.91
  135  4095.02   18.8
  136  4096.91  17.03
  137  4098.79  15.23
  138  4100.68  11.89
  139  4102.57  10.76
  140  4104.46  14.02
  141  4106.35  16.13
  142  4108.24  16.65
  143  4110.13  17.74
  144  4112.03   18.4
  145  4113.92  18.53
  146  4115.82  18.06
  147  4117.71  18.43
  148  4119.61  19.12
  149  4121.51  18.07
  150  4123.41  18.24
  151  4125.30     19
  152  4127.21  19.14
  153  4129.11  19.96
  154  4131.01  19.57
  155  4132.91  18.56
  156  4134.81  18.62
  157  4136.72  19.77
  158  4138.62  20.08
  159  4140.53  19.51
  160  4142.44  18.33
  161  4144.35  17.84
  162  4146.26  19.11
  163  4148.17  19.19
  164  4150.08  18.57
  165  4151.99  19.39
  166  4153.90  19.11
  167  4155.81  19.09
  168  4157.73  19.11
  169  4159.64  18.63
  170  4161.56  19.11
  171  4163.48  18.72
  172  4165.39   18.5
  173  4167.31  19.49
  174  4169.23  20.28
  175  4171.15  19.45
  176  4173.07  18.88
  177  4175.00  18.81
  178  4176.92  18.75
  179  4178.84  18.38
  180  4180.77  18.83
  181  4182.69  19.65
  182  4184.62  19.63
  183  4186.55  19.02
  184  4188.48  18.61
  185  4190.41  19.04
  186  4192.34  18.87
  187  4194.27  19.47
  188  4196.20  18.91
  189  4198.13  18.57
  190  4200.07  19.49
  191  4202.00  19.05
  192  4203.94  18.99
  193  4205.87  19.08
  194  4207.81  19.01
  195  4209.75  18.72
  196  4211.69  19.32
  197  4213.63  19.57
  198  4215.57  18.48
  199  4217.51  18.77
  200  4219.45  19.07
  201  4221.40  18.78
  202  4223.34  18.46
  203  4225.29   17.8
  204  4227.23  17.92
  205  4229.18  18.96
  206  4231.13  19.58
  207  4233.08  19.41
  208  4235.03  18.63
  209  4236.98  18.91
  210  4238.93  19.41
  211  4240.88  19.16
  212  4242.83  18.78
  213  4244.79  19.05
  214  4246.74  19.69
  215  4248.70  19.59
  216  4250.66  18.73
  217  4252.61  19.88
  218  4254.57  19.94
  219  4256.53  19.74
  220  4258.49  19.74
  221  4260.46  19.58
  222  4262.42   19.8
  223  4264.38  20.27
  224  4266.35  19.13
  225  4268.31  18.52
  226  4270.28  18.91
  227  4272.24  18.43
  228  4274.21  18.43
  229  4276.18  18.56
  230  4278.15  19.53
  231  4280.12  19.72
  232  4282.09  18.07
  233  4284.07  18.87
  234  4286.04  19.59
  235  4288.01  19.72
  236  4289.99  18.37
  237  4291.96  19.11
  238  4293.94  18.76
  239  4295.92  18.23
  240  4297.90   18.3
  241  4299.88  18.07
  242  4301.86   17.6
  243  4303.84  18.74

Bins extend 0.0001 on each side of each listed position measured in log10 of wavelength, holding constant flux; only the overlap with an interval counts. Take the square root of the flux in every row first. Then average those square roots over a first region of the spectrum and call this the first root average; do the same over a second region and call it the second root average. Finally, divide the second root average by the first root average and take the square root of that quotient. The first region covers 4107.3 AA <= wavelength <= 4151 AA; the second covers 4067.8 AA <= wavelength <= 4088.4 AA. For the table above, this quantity 1.002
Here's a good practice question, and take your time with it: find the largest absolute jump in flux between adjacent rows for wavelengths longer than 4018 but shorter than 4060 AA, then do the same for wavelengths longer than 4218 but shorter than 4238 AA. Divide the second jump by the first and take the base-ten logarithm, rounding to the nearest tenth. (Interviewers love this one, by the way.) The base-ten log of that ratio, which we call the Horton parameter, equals -0.2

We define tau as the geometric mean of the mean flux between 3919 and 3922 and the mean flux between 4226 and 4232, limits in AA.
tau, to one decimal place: 19.3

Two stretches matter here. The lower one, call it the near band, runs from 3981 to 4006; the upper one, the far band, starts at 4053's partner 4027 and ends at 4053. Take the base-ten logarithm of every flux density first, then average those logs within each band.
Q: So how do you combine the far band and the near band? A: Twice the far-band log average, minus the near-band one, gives 1.275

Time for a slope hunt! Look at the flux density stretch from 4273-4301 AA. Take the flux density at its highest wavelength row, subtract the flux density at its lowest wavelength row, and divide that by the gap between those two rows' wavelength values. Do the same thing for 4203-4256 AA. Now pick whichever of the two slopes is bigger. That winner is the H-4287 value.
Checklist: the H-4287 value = 0.019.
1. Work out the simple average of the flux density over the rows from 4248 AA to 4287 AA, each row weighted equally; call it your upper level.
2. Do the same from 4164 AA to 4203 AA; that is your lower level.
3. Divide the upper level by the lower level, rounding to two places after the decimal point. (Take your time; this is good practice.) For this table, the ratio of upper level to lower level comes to 1.01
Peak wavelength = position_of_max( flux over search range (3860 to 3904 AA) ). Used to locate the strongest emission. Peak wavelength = 3901.72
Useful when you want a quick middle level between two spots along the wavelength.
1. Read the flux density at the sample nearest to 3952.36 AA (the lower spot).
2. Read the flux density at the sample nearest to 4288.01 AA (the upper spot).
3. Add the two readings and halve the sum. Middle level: 20.0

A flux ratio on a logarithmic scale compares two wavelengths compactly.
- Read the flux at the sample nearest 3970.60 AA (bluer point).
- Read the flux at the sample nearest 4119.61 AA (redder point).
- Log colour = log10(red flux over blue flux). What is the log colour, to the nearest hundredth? 0.38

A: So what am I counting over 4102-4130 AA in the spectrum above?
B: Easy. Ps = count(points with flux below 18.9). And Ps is 11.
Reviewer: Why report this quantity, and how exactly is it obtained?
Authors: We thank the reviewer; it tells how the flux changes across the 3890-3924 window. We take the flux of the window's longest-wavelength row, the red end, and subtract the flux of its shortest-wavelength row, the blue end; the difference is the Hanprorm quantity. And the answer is 5.1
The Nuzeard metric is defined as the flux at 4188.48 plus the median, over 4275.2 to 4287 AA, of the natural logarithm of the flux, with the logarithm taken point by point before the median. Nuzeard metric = 21.6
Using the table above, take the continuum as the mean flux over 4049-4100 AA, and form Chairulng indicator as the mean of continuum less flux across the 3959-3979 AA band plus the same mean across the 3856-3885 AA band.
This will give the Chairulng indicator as 5.6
